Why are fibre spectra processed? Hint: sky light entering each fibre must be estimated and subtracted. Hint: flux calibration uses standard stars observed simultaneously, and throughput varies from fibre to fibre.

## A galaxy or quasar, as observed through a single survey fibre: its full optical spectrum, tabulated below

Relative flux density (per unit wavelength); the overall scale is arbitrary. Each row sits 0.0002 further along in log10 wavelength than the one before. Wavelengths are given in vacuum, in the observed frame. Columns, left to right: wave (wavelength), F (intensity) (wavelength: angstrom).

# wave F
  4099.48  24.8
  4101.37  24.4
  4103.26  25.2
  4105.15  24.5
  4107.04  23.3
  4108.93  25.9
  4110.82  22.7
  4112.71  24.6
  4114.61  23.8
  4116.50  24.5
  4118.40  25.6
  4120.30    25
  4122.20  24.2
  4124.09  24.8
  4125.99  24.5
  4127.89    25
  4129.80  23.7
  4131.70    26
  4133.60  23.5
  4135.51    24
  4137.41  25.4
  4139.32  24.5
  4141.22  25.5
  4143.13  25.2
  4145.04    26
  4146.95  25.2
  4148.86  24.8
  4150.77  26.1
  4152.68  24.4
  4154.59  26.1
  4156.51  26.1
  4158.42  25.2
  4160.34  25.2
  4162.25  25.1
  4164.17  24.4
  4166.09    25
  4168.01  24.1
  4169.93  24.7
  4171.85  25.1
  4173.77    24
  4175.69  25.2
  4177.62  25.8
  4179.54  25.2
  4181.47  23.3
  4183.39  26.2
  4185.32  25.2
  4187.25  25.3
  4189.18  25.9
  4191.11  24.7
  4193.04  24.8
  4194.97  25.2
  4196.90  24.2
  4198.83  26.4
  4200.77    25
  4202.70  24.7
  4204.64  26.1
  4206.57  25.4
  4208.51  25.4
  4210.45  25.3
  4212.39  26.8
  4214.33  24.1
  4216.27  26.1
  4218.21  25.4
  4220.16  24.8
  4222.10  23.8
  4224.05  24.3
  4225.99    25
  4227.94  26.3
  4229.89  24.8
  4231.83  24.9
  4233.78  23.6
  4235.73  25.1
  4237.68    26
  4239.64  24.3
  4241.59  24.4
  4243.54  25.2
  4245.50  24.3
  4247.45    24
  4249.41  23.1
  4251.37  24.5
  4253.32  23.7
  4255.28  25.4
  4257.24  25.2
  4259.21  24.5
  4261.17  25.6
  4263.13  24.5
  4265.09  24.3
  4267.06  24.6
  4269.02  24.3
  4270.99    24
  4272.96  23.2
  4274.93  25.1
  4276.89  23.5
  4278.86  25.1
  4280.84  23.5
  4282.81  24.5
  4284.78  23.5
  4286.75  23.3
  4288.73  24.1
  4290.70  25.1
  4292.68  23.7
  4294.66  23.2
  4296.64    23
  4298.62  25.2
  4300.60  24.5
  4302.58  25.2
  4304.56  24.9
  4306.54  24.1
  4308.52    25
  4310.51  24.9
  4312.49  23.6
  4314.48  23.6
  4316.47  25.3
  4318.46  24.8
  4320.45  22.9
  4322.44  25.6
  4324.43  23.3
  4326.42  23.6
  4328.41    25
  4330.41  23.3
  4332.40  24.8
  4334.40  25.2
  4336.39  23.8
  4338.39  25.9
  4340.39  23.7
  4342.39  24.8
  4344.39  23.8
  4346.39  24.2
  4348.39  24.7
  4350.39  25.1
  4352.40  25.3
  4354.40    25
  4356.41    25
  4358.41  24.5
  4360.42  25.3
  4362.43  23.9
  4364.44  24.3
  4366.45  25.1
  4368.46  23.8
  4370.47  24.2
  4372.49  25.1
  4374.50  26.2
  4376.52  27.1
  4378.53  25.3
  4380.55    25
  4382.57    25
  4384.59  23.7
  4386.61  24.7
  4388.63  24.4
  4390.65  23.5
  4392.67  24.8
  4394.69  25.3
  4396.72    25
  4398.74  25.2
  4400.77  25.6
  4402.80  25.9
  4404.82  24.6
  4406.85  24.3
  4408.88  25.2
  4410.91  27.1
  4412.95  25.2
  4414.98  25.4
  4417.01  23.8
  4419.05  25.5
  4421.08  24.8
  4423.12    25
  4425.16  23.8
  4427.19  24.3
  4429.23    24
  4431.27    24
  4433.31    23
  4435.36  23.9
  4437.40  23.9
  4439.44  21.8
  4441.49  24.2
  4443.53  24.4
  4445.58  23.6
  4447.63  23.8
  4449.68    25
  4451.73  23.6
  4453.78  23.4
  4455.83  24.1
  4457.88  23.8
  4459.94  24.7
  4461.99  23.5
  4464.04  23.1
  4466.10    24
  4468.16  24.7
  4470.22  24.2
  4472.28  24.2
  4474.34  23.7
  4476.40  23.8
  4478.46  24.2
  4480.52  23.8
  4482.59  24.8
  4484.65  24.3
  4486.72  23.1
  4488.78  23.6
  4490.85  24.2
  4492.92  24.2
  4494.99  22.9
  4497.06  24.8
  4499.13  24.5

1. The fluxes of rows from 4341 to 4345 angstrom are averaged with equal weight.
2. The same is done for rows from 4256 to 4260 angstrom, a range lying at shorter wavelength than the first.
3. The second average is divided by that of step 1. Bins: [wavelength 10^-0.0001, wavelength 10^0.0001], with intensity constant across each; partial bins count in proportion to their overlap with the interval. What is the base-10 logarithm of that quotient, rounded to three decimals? 0.010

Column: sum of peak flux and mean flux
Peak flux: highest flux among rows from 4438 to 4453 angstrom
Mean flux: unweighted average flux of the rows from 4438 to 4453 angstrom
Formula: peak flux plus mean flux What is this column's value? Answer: 48.8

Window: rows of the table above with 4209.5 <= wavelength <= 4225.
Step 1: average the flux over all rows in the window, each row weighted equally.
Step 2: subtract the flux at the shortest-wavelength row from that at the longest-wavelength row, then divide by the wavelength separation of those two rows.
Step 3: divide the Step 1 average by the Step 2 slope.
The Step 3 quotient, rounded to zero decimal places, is -341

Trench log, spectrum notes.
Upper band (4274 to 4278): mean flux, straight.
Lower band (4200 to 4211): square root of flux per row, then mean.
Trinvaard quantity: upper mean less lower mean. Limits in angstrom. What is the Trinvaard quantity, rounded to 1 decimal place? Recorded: 19.3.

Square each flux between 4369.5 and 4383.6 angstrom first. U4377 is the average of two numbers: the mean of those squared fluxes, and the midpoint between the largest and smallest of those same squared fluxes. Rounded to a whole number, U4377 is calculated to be 653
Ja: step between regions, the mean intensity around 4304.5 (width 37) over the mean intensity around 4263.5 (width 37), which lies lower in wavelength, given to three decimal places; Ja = 0.999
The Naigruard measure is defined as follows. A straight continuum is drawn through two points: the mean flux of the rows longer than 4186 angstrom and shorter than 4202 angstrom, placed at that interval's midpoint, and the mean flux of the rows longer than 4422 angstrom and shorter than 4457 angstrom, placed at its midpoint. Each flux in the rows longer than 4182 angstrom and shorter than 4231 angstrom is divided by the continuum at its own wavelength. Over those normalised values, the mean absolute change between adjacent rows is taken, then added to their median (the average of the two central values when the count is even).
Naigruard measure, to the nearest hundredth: 1.04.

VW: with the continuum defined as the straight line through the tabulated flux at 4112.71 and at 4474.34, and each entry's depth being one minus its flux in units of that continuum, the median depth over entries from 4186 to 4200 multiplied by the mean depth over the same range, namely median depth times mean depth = 0.0011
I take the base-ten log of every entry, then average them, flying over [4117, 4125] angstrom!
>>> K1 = 1.40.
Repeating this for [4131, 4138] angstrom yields 1.39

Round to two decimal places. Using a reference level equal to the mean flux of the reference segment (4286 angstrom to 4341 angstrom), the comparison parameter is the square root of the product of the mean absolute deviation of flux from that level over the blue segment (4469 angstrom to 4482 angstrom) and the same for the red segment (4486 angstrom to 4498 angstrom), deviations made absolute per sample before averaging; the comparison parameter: 0.47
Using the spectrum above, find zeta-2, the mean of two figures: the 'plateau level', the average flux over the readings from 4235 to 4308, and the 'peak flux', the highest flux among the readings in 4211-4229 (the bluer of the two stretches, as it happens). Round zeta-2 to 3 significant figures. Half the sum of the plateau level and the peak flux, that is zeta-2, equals 25.6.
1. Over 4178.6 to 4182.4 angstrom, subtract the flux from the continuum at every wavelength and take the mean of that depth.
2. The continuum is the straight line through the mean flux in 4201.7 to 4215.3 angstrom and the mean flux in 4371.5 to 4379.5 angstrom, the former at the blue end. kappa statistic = 1.06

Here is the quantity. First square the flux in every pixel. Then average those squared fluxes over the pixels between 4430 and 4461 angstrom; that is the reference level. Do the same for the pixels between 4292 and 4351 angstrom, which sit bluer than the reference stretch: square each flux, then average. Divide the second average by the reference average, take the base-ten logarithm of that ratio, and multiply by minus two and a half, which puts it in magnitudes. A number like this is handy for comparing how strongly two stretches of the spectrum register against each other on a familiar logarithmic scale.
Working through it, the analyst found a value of -0.049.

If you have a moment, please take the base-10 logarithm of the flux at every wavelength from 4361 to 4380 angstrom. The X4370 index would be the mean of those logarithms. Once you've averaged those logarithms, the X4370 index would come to 1.40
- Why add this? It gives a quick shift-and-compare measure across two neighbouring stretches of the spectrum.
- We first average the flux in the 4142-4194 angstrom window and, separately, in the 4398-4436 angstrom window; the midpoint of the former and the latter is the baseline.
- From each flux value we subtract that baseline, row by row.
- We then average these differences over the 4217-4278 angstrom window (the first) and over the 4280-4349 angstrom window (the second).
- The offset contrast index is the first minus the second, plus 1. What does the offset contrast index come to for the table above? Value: 1.30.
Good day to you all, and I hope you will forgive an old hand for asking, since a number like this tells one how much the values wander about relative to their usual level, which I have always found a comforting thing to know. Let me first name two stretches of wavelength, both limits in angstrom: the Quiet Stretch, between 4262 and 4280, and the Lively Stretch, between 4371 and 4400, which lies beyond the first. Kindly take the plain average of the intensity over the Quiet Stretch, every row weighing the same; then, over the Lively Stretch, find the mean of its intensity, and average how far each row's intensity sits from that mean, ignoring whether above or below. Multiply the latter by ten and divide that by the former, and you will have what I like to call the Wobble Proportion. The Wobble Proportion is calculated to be 0.24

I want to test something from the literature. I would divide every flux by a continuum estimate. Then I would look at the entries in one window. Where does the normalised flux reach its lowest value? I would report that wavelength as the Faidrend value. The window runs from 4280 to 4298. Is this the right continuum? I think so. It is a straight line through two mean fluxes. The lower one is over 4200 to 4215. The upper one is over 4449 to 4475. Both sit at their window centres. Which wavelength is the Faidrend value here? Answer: 4296.64 angstrom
